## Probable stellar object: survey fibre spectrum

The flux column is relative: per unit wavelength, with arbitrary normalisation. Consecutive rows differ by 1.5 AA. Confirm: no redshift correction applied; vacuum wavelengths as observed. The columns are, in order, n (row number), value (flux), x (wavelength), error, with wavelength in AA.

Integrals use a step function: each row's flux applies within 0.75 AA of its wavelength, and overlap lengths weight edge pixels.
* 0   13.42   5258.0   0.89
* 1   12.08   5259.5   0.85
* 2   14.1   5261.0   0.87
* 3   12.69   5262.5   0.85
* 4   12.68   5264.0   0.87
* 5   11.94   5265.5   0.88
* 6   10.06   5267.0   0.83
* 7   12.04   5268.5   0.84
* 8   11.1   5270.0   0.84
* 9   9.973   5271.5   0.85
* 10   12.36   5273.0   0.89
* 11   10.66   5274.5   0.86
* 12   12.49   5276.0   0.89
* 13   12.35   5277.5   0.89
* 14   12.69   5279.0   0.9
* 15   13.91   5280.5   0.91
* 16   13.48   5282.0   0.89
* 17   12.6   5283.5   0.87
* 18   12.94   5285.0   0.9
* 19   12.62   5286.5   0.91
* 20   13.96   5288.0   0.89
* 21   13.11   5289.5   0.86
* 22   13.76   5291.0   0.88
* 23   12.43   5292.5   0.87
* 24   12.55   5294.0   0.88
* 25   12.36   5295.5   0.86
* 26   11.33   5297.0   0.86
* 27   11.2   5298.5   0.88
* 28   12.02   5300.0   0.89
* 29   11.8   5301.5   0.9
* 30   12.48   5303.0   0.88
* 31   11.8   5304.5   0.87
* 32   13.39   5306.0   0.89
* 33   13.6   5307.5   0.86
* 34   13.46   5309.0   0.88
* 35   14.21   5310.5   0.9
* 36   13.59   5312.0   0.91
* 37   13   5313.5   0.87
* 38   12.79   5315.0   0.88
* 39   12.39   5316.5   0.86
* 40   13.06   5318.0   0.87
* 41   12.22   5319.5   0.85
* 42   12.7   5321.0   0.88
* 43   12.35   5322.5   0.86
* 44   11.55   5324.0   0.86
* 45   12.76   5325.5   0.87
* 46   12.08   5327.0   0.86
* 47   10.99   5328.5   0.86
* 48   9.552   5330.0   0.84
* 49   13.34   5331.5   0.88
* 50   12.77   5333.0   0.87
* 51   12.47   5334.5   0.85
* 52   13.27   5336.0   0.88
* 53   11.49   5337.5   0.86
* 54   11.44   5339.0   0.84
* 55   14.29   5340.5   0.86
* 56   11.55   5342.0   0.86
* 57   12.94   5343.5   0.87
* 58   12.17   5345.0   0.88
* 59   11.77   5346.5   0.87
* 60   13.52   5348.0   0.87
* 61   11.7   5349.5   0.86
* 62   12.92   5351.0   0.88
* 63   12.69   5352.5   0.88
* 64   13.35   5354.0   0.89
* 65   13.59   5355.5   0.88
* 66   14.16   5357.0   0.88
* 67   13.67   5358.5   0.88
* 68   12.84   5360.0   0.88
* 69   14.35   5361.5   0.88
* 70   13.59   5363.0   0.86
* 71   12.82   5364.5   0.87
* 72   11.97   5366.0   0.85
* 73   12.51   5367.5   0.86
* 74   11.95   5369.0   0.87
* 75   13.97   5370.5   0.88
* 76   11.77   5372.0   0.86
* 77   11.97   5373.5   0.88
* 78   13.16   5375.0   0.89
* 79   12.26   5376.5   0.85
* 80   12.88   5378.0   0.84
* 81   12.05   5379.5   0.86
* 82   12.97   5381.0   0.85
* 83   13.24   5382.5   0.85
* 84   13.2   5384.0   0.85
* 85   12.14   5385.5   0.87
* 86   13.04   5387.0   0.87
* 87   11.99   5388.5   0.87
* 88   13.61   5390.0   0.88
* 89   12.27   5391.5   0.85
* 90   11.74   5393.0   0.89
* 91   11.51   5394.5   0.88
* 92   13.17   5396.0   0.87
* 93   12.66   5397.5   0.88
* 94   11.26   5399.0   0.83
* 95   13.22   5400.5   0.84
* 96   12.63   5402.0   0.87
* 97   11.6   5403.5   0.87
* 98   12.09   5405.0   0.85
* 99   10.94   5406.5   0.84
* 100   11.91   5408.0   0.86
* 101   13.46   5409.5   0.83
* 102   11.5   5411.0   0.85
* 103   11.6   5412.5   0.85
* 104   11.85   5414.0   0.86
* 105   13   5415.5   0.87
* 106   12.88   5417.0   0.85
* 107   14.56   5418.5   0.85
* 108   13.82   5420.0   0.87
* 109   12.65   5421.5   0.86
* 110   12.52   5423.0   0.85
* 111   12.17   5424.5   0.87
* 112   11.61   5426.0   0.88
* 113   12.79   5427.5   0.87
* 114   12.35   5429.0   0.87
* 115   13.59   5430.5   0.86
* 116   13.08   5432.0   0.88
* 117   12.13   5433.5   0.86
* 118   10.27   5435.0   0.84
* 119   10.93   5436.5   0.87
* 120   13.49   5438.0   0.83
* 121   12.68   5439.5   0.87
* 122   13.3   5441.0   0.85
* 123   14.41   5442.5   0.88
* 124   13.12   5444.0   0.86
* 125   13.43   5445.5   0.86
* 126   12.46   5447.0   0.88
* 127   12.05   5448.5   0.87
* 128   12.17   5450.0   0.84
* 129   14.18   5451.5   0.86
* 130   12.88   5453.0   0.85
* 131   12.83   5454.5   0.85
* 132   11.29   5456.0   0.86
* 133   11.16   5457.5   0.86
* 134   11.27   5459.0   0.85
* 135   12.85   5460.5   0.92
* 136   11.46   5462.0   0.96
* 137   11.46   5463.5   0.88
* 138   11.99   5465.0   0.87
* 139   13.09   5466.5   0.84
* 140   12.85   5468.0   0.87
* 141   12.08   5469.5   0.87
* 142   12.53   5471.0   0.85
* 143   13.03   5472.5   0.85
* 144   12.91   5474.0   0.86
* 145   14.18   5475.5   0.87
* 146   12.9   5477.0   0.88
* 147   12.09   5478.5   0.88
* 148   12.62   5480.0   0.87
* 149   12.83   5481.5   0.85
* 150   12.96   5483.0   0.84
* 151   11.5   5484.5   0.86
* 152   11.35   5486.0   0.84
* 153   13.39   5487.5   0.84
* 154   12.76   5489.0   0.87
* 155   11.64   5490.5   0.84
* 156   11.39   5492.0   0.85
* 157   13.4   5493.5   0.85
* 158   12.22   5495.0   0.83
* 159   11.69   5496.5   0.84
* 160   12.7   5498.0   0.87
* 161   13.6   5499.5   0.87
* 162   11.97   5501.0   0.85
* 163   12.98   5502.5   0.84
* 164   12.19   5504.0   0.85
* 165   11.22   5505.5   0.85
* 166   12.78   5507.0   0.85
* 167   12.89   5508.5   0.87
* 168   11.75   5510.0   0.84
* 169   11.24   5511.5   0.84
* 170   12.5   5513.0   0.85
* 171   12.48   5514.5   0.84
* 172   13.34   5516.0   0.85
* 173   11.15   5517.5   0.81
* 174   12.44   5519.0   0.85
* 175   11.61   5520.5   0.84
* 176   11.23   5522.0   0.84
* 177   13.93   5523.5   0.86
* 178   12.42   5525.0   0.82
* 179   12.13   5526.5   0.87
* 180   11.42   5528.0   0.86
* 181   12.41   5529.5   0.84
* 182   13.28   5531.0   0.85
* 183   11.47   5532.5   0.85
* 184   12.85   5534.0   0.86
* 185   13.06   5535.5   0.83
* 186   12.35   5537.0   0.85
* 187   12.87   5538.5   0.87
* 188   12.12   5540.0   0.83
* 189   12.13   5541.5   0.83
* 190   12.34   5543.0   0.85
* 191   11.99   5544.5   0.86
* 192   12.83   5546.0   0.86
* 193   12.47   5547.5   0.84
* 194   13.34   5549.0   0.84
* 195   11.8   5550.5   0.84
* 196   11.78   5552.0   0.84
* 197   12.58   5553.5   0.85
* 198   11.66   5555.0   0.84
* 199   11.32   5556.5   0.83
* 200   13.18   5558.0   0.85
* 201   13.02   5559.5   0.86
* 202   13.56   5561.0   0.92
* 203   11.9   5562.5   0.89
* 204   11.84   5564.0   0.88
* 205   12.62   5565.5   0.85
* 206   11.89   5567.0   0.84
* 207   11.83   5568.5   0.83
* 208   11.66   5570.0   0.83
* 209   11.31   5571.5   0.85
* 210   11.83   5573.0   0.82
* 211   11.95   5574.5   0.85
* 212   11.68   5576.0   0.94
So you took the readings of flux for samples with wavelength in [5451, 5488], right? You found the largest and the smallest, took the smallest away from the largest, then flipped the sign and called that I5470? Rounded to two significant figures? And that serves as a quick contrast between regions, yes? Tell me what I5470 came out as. -3.0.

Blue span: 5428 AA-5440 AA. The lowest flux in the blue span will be 10.27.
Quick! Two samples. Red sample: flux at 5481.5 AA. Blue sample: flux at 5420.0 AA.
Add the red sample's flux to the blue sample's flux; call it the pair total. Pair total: 27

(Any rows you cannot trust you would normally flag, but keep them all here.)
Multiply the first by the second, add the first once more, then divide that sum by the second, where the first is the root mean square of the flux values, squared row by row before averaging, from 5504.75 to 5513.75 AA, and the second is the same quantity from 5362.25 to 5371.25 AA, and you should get 13.0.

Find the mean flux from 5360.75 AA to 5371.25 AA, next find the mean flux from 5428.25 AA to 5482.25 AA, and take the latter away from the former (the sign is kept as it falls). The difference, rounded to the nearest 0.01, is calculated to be 0.47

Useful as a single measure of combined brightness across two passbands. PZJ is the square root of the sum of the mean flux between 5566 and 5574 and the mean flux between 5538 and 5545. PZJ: 4.90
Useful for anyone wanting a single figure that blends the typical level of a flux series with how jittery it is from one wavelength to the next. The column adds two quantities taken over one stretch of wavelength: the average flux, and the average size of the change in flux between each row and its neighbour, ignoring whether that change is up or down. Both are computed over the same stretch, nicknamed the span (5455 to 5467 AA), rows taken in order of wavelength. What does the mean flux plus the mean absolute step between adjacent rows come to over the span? 12.51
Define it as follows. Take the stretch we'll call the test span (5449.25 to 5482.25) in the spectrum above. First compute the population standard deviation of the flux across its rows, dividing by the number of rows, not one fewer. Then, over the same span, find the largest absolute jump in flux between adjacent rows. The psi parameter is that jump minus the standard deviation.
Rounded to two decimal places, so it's 1.19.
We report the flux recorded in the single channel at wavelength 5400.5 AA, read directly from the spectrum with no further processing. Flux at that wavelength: 13.22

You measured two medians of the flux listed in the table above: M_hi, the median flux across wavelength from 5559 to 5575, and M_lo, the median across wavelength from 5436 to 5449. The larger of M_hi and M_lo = 13.1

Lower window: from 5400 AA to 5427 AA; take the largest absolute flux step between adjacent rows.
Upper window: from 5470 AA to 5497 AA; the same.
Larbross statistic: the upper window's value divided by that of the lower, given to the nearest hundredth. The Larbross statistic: 1.04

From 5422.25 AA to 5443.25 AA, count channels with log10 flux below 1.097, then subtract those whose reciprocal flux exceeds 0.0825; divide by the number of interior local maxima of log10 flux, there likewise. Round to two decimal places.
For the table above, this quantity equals 1.00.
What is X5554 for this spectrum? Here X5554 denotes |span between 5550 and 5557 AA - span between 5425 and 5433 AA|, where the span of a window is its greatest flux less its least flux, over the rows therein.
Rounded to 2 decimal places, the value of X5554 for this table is 0.72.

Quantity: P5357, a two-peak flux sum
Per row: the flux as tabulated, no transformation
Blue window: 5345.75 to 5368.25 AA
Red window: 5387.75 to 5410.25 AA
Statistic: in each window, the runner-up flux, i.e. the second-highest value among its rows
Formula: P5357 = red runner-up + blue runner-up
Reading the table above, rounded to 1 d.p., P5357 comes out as 27.6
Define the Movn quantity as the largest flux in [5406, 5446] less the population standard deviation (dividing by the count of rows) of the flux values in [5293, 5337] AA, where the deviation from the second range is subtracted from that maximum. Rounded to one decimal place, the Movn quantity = 13.6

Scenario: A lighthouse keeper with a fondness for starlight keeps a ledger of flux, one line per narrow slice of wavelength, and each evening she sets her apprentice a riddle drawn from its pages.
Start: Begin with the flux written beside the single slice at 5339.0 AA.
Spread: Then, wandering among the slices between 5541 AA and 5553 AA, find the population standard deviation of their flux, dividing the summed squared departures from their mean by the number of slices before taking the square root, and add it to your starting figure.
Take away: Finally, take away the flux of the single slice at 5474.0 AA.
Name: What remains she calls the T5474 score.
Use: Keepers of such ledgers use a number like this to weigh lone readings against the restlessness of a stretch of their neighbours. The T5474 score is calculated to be -1.0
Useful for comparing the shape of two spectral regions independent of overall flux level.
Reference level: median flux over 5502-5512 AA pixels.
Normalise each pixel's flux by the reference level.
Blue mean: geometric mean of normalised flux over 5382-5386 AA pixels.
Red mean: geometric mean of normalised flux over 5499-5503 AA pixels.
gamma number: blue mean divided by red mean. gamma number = 1.00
